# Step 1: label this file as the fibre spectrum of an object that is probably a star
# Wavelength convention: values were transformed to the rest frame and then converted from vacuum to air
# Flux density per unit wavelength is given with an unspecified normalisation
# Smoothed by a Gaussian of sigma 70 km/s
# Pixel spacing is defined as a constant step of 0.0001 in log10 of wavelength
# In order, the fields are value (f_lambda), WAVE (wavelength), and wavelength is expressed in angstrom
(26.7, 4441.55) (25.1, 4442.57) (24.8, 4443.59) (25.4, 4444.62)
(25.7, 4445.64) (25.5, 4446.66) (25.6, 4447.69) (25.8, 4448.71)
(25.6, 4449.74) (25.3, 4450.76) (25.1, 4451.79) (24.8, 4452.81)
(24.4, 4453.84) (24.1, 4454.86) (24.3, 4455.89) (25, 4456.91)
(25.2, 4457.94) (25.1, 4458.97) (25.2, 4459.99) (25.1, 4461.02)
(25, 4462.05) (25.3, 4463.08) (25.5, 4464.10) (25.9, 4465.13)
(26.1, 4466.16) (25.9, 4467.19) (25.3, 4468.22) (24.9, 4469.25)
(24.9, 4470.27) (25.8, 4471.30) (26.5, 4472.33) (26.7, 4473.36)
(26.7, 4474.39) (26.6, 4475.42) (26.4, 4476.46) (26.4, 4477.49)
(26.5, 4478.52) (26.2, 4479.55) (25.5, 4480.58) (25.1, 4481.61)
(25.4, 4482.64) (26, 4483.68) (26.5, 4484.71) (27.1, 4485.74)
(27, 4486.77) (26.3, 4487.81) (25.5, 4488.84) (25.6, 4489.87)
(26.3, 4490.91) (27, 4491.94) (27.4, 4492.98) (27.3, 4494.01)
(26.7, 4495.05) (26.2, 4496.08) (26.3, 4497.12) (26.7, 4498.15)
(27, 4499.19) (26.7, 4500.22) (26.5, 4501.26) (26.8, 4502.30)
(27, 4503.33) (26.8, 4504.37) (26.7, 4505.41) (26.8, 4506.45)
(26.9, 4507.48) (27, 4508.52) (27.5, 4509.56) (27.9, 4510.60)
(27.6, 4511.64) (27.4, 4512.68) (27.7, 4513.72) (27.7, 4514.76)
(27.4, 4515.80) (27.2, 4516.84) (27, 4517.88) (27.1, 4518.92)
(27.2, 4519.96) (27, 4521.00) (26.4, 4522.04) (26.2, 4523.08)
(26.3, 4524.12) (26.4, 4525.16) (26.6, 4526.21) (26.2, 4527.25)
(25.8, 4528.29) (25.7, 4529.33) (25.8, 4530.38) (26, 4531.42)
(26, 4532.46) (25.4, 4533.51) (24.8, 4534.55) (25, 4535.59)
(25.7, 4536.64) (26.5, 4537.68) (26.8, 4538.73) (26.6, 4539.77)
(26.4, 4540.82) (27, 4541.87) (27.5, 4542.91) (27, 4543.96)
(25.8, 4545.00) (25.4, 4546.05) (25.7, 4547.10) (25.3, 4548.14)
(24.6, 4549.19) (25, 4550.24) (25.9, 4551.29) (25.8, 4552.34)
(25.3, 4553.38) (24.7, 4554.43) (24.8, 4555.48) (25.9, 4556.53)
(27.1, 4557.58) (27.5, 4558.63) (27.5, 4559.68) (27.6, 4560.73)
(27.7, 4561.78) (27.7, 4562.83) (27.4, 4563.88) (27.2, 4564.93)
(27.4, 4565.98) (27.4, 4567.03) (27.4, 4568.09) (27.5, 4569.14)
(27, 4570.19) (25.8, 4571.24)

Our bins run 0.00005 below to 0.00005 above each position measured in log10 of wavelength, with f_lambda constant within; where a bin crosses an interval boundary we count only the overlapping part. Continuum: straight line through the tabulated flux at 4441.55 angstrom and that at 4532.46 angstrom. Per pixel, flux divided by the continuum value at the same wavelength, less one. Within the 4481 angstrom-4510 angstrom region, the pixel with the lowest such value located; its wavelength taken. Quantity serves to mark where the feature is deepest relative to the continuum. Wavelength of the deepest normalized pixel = 4481.61 angstrom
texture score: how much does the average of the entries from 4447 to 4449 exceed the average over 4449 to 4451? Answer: 0.2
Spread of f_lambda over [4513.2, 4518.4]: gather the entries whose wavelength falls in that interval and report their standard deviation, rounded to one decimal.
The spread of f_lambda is 0.3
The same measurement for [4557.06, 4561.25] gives 0.2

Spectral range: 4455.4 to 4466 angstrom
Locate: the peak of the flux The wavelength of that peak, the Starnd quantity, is 4465.13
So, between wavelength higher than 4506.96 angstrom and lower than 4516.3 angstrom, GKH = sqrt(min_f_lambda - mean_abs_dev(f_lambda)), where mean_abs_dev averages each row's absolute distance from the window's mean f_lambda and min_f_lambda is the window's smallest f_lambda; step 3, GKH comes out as 5.16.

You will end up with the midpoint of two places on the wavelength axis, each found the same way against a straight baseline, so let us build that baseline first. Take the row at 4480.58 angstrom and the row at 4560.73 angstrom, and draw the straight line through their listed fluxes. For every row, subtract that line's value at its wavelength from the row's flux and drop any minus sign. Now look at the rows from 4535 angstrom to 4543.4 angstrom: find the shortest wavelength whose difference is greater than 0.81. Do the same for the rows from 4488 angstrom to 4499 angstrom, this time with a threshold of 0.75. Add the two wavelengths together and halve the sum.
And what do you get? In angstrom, 4513.8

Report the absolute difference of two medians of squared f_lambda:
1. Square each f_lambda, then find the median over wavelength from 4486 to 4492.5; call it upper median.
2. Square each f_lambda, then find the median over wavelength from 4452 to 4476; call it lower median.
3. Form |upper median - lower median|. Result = 57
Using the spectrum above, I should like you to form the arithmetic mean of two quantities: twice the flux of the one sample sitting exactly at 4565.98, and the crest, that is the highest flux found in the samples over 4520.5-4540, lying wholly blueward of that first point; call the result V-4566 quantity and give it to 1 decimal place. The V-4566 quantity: 40.9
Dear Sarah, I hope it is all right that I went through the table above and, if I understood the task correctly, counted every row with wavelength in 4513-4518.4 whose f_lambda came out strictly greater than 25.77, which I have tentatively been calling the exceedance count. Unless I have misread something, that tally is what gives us 5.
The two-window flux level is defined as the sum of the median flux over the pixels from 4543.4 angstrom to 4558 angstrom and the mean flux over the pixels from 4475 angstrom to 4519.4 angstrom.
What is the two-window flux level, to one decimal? 52.3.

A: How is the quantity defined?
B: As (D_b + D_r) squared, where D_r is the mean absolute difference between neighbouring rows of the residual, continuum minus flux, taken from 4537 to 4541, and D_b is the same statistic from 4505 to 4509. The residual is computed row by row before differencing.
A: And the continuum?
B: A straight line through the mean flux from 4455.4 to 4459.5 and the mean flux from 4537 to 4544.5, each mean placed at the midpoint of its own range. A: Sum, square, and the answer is 0.10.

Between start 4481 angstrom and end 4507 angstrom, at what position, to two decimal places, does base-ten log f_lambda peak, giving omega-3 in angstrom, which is 4492.98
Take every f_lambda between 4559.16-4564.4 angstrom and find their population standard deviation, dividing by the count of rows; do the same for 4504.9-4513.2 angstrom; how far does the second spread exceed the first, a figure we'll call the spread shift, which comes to 0.29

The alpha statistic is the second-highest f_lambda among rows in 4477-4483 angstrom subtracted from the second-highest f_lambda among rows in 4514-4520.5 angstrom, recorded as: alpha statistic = 1.0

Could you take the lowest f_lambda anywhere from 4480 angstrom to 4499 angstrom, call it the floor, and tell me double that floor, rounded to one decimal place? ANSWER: 50.2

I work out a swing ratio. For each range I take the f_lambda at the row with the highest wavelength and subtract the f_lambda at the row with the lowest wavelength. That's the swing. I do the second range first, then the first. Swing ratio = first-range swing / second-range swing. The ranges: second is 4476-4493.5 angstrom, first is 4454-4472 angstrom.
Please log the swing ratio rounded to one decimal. 1.7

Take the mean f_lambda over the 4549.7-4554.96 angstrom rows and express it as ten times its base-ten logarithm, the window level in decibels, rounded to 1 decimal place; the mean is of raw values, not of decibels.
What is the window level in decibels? 14.0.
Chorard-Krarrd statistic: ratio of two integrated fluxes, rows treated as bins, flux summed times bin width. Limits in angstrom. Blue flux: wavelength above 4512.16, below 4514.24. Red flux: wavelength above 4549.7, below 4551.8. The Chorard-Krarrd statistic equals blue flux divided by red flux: 1.07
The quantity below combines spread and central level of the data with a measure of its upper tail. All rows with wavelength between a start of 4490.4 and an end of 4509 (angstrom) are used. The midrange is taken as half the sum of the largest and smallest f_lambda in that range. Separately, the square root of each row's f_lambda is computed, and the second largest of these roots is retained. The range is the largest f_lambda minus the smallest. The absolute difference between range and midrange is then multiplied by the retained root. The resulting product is 134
